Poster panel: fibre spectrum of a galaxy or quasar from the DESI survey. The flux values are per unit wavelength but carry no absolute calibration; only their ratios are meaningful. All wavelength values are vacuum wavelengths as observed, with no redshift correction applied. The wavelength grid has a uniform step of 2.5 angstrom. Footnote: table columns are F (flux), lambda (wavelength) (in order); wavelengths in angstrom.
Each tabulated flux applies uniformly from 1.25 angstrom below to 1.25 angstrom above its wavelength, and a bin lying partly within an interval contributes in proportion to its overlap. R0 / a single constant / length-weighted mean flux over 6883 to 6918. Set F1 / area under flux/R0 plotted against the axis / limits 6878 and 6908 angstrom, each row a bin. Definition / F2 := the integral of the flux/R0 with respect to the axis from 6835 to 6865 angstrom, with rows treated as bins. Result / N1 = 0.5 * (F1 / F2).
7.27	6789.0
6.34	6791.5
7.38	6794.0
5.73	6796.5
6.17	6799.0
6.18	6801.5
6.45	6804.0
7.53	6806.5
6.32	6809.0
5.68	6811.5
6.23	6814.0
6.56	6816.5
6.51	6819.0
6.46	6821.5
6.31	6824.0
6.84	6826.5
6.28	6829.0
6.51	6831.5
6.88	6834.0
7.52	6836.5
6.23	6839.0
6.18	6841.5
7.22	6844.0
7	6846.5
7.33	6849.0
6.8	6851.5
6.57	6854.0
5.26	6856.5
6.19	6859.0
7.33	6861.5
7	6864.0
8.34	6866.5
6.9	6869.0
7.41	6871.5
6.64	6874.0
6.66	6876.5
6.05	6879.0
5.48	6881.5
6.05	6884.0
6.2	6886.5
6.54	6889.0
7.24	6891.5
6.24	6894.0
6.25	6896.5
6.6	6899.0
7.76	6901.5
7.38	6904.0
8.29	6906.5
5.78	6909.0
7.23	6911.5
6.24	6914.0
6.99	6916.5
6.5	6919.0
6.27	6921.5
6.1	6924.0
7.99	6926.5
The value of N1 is 0.496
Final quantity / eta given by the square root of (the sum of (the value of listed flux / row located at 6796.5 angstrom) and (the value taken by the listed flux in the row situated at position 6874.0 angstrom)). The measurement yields 3.52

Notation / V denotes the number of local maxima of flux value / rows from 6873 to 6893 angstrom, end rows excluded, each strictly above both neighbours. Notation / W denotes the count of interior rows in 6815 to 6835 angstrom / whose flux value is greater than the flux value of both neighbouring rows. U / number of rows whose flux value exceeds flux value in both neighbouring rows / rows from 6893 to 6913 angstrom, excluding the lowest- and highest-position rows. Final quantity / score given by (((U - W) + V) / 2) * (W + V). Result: 2.0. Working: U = 2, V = 1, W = 1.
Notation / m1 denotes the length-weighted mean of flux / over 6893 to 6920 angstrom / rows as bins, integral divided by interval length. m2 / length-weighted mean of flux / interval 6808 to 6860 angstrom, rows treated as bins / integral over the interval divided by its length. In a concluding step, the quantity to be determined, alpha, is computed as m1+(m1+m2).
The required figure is 20.2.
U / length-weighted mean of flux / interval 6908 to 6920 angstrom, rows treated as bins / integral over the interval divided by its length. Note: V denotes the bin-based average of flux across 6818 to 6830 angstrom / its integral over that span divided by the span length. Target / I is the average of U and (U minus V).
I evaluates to 3.32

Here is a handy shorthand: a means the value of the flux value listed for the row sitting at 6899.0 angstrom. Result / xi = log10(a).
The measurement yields 0.82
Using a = 6.6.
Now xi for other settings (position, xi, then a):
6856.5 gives 0.72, 5.26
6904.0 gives 0.87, 7.38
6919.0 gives 0.81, 6.5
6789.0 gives 0.86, 7.27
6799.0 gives 0.79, 6.17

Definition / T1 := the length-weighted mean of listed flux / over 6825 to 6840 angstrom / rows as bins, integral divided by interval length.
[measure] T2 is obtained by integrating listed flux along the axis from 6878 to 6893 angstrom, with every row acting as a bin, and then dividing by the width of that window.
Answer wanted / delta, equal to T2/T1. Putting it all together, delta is 0.93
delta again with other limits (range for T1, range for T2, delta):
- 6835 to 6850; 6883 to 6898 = 0.93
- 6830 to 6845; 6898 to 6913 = 1.06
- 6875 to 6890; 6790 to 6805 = 1.04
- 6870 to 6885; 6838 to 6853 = 1.06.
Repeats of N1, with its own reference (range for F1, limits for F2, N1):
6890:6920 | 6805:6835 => 0.528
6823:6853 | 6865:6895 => 0.508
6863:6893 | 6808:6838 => 0.515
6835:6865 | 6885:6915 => 0.493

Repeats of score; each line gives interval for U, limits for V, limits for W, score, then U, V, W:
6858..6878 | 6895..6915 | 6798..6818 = 10.0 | 3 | 3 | 1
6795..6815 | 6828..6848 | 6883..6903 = 3.0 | 1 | 2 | 1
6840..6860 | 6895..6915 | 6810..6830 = 7.5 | 2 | 3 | 2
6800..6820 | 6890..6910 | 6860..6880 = 2.5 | 2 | 2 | 3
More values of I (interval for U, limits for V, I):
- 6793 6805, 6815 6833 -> 3.11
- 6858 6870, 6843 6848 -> 3.62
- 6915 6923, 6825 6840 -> 3.20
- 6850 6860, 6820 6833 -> 2.99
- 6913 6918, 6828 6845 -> 3.28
